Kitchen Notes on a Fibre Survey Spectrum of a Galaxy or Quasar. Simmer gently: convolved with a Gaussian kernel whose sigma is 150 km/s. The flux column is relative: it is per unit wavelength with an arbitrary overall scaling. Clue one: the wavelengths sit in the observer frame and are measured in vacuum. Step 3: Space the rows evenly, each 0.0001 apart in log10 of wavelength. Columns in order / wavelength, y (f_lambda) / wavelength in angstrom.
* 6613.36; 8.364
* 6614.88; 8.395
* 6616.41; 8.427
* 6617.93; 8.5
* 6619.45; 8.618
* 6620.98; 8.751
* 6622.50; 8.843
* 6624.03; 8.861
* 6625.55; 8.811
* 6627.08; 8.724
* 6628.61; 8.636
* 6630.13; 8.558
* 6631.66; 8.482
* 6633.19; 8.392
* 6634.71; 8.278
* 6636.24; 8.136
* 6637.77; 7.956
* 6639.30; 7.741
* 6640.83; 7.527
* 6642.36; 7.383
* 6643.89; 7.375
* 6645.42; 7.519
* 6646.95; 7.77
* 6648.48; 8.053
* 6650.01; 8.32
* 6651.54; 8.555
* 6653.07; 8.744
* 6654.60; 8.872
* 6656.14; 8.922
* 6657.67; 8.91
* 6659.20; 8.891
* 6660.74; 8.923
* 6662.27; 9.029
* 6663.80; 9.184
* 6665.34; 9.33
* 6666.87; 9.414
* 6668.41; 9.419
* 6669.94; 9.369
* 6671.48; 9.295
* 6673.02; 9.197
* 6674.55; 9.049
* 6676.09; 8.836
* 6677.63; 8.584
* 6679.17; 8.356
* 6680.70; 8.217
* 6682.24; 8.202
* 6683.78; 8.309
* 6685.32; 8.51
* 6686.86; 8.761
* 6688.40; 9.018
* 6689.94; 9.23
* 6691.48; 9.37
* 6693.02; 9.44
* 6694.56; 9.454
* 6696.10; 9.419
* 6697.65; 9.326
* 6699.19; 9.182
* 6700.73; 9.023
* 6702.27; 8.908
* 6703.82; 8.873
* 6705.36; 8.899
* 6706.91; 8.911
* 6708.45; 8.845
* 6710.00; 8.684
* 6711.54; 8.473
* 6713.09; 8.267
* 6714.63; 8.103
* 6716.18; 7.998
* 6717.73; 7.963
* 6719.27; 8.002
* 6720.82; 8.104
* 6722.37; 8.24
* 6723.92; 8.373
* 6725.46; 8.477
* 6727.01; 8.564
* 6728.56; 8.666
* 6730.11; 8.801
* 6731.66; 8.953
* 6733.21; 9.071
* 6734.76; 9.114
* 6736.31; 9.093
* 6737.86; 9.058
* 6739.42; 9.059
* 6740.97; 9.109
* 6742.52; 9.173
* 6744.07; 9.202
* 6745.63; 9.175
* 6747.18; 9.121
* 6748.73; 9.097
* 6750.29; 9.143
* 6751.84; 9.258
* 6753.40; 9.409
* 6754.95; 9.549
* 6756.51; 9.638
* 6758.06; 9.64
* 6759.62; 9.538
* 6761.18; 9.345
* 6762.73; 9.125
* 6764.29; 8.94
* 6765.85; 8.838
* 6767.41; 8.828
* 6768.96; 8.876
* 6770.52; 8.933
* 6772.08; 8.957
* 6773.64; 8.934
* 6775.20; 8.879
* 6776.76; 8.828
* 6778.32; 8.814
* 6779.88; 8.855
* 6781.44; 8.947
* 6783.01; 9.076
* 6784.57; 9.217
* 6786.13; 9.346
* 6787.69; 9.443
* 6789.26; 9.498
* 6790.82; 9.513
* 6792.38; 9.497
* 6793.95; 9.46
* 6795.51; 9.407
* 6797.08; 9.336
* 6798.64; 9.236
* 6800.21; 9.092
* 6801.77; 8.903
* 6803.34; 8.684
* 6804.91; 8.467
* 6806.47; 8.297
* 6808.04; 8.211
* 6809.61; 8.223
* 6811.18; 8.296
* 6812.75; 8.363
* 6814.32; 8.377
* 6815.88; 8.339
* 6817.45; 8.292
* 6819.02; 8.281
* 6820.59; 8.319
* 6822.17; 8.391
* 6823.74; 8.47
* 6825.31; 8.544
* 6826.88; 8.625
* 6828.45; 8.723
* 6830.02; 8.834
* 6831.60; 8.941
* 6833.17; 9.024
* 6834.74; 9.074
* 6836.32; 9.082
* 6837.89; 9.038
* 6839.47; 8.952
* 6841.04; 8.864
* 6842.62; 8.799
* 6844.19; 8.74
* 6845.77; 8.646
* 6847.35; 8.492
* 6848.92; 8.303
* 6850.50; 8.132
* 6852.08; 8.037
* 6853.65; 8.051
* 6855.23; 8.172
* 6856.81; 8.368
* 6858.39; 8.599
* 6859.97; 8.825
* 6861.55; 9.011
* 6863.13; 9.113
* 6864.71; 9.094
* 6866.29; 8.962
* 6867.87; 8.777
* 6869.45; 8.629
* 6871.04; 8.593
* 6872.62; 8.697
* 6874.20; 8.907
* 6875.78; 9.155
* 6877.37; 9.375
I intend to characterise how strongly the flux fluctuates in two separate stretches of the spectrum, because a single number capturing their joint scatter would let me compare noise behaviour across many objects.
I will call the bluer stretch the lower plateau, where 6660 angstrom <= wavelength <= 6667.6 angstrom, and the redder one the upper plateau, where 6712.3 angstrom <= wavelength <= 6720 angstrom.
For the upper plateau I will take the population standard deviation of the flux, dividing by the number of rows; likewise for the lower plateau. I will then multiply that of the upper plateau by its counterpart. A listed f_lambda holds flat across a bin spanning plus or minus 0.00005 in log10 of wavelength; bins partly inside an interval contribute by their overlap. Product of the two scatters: 0.020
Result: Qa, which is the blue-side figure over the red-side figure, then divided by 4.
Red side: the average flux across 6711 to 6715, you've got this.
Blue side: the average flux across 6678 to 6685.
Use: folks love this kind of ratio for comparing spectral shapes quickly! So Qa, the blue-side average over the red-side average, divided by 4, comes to 0.250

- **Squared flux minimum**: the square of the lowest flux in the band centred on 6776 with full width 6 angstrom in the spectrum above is 77.7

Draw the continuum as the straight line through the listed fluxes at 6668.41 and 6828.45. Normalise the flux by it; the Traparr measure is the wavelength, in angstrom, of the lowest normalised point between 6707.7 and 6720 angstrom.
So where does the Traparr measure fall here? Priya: 6717.73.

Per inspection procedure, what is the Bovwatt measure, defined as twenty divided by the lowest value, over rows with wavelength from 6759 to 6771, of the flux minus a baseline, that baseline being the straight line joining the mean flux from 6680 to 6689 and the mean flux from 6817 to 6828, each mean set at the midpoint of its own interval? 53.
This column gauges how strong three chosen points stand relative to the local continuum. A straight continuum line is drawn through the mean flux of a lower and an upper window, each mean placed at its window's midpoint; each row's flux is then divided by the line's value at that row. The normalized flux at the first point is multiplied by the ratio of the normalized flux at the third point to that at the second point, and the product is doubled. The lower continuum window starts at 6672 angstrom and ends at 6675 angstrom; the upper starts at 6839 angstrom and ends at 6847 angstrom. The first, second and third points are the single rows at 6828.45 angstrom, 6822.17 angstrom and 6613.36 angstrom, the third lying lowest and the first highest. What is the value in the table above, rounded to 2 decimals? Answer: 1.88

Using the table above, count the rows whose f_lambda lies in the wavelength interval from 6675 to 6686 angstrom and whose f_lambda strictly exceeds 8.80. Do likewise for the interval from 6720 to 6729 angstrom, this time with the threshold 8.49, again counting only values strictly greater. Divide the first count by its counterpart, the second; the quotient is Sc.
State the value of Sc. 0.50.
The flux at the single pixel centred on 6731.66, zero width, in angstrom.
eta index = 8.953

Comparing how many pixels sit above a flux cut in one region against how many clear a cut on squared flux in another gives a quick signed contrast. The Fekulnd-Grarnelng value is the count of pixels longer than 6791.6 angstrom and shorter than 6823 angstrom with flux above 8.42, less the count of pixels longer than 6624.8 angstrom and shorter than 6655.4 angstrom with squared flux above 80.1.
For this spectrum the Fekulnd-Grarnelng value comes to 9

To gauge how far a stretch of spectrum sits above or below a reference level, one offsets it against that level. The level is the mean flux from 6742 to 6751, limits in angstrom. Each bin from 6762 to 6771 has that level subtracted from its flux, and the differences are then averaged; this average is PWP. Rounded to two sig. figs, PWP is -0.23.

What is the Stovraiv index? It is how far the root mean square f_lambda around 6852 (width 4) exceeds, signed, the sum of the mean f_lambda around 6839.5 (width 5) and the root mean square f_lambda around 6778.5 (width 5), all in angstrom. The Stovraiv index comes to -9.7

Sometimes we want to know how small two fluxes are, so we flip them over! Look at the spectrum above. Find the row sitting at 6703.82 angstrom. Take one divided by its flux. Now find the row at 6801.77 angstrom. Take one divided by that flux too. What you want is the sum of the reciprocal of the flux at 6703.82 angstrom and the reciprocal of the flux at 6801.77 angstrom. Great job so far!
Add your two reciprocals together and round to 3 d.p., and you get 0.225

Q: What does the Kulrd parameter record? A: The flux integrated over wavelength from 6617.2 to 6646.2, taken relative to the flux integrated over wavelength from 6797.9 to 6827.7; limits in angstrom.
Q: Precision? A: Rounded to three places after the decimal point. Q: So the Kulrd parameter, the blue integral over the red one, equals 0.947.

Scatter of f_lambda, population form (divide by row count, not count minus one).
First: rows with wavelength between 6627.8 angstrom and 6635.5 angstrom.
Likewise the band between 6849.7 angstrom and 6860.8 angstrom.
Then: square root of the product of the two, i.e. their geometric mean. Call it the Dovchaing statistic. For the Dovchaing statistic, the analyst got 0.19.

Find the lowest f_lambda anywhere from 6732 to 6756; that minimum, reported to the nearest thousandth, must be 9.058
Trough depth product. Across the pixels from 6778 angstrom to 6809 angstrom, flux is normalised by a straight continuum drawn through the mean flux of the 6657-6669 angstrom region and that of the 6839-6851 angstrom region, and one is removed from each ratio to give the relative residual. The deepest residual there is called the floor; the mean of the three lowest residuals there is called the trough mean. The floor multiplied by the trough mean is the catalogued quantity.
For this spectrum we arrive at 0.0027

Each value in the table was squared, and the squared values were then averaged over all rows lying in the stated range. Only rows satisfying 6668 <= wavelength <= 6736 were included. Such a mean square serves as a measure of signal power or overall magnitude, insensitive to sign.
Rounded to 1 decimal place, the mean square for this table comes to 77.1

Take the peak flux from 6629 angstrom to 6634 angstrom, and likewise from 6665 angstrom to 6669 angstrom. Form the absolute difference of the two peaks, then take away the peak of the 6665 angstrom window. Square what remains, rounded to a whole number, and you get 73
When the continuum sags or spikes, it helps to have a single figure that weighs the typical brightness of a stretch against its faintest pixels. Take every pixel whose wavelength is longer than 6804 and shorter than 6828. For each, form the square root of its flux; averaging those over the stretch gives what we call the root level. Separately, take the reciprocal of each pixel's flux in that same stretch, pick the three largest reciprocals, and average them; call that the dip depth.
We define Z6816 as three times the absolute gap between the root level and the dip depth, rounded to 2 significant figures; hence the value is 8.3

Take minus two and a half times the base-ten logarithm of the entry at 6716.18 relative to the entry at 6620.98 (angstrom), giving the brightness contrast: 0.10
